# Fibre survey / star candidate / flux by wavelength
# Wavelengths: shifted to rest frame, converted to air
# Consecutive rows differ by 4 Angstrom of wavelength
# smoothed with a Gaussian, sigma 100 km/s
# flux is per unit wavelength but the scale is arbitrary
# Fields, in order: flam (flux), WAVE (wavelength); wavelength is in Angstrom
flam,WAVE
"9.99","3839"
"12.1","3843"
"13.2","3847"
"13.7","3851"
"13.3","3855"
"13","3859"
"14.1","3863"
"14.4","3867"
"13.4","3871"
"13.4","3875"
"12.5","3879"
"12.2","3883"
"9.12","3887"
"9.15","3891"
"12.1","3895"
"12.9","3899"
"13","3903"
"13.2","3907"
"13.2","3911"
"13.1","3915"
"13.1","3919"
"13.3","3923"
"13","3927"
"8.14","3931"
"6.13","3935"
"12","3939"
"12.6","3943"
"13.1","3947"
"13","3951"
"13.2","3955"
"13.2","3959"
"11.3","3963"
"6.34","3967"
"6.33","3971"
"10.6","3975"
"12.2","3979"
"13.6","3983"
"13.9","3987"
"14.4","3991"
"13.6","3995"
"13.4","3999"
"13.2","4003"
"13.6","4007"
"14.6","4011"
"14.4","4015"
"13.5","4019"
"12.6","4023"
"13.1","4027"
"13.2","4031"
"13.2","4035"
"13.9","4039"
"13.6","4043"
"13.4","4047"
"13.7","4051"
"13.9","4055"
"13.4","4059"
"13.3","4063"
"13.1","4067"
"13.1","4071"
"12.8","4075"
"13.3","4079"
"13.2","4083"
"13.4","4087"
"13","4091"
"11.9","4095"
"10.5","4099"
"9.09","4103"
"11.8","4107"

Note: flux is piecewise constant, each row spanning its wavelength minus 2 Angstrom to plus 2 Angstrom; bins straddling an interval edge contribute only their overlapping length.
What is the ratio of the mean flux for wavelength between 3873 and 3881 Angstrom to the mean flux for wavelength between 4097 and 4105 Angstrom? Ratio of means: 1.32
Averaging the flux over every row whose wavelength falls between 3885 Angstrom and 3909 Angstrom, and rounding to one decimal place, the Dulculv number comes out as 11.6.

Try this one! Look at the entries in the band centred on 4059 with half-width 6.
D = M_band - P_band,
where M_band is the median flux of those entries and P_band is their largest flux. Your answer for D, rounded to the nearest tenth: -0.5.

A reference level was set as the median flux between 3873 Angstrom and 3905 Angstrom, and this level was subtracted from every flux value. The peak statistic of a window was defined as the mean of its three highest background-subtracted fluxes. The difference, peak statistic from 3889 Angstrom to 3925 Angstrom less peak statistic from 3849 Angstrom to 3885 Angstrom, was -0.83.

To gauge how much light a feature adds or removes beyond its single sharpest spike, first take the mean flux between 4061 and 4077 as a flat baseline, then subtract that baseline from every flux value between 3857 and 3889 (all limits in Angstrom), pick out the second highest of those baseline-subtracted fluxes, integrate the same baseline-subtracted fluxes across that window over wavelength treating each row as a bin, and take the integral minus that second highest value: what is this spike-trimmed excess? -11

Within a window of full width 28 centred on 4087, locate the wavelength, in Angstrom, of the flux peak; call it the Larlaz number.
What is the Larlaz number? 4087 Angstrom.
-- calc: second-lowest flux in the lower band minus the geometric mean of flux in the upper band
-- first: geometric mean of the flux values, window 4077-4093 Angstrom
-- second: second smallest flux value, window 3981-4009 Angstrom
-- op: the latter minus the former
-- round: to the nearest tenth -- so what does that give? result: 0.2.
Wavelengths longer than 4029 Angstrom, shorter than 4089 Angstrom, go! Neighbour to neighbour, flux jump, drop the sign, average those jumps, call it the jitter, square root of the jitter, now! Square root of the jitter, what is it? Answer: 0.51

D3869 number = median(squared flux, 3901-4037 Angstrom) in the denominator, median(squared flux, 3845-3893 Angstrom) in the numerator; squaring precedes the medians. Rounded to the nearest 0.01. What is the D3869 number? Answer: 1.02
